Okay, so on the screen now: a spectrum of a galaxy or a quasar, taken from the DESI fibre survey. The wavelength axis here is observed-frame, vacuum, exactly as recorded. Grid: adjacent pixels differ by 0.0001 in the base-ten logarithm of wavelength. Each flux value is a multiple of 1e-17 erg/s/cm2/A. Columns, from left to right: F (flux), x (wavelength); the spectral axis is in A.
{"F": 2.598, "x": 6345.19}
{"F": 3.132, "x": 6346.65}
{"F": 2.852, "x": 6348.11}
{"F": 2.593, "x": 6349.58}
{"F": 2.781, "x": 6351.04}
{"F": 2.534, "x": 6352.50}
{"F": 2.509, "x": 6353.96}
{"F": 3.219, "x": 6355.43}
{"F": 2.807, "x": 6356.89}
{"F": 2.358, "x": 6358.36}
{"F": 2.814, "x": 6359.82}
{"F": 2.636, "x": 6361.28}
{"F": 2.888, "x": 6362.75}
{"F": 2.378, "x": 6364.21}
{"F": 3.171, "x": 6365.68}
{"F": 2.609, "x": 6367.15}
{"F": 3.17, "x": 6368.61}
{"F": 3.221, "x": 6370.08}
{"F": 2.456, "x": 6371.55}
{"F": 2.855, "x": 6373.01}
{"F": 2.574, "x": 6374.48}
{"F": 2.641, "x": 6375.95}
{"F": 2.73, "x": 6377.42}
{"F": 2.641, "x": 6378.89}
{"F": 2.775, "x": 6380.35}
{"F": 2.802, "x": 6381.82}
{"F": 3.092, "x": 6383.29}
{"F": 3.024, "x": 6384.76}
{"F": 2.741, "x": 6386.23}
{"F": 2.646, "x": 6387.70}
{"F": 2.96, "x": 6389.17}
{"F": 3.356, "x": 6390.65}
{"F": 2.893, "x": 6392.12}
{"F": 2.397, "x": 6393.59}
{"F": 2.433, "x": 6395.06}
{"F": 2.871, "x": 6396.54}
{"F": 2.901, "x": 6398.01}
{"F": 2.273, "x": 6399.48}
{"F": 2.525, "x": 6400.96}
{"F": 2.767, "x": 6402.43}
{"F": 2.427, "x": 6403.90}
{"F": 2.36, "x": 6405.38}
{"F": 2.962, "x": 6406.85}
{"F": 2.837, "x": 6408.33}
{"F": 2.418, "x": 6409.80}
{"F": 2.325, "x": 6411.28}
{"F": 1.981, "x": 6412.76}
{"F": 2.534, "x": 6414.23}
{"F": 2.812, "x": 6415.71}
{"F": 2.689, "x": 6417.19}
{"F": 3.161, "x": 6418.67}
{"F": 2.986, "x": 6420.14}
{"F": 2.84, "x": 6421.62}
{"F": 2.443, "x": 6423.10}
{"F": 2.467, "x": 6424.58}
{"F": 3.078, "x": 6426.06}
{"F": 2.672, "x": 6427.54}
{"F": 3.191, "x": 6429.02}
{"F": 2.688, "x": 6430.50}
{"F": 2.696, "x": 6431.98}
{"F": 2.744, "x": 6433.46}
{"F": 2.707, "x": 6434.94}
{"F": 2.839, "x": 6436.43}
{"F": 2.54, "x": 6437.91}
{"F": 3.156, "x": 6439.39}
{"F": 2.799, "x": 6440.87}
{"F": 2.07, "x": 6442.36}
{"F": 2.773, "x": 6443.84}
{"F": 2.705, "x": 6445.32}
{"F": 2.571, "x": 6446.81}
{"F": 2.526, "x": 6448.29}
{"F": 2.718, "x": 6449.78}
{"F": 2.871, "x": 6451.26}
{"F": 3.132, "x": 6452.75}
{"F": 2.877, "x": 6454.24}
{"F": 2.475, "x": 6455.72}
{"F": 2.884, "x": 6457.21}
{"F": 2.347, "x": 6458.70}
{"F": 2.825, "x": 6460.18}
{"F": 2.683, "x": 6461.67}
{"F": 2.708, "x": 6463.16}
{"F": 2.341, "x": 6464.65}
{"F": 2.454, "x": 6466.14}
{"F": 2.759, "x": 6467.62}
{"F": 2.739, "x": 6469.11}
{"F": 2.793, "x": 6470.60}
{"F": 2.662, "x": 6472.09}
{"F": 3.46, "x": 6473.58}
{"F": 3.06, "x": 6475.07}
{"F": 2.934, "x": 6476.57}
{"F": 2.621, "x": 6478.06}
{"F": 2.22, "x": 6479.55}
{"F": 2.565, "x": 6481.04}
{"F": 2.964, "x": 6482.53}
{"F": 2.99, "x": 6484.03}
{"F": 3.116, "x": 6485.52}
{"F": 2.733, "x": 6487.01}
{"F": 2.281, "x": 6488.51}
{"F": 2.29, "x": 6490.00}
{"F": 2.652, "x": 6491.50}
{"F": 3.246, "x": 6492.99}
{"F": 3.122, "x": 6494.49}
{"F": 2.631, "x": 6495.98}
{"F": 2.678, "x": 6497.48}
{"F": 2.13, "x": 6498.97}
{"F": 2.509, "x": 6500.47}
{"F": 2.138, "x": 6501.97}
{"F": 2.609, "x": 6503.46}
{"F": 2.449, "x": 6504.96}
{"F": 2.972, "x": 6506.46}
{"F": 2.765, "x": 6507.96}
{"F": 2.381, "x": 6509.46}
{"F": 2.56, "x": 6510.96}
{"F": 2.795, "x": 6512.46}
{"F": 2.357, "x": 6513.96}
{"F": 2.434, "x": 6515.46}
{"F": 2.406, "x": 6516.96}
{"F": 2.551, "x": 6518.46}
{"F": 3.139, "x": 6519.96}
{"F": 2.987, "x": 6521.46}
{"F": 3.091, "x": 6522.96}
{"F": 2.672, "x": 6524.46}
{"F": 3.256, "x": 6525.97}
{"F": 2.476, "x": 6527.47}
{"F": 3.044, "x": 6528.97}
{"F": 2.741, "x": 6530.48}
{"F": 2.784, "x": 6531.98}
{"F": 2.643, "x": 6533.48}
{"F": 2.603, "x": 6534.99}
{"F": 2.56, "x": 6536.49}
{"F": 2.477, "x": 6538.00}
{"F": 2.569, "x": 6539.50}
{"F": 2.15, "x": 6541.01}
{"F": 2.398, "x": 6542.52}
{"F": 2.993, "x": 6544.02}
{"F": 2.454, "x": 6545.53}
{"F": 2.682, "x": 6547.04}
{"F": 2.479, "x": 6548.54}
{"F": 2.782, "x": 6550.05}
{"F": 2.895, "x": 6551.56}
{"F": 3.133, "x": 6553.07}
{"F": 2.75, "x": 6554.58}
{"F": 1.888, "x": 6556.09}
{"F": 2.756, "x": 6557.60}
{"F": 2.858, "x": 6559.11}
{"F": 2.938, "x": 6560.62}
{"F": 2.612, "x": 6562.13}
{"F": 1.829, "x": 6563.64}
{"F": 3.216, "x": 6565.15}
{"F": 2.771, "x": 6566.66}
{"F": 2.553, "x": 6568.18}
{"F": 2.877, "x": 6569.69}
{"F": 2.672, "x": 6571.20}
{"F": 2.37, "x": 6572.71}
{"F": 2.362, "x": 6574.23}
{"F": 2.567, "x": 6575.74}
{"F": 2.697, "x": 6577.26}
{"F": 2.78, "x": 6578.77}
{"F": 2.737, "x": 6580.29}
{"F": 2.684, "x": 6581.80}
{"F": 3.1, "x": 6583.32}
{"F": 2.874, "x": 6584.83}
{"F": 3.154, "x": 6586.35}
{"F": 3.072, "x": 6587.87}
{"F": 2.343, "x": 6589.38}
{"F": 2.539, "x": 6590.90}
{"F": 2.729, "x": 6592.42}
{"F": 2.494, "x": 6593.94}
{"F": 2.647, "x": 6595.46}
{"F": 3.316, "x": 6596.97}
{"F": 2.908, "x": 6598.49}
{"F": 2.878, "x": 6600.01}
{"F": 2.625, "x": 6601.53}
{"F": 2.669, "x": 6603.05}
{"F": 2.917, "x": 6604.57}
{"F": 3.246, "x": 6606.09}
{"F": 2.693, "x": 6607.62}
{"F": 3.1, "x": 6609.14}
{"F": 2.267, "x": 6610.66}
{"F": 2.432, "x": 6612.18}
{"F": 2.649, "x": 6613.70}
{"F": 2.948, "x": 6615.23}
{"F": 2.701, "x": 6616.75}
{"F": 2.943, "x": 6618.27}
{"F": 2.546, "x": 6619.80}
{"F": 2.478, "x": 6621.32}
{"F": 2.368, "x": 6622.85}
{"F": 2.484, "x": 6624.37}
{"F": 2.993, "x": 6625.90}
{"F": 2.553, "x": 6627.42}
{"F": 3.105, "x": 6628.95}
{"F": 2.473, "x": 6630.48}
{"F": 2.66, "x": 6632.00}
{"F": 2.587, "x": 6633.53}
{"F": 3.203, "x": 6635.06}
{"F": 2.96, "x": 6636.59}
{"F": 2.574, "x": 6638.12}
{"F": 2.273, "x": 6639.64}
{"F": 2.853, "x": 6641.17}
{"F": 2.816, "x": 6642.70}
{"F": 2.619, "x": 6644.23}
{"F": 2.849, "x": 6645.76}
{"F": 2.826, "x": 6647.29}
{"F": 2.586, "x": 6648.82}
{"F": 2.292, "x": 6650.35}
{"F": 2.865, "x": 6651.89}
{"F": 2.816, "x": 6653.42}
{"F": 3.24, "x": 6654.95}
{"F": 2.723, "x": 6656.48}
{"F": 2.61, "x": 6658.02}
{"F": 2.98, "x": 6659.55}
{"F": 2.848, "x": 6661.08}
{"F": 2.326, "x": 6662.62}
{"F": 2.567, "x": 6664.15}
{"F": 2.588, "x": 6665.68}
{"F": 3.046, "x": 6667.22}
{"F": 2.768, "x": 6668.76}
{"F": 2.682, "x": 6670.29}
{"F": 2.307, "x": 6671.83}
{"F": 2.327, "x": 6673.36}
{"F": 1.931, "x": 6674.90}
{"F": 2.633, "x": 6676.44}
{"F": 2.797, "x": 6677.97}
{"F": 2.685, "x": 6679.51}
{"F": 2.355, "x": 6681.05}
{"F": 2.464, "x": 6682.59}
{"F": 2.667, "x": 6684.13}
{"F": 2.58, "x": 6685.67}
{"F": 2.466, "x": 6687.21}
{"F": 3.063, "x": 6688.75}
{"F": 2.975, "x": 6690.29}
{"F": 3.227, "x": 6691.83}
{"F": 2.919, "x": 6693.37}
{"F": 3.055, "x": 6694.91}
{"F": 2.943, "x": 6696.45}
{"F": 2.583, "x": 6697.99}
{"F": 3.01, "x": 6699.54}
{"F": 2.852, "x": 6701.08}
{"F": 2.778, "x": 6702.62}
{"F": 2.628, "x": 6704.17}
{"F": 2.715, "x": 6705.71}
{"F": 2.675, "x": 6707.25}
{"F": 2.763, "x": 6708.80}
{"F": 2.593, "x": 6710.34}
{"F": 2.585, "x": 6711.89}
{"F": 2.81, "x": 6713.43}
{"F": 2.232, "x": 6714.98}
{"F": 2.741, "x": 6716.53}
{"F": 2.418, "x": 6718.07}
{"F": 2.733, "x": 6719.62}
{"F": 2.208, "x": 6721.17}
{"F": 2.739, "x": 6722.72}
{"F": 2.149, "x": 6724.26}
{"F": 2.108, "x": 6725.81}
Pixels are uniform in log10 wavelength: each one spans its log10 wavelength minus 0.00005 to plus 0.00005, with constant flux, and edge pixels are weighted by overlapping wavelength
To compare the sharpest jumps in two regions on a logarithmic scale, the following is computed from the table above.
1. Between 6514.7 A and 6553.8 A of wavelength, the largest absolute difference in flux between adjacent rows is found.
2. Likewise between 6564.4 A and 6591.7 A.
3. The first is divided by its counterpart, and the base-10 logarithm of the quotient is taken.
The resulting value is 0.03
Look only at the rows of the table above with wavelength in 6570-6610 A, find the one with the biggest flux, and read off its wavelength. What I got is 6596.97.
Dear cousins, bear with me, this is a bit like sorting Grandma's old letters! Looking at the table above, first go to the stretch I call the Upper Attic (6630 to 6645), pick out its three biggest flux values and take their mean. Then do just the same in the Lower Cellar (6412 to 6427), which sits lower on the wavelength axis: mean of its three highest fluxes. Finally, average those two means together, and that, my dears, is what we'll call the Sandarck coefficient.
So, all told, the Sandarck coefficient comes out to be 3.04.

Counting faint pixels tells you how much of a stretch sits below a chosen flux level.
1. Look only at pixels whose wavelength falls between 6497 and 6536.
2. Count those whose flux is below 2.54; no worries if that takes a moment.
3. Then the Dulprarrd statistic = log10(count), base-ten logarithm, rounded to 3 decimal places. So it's 0.954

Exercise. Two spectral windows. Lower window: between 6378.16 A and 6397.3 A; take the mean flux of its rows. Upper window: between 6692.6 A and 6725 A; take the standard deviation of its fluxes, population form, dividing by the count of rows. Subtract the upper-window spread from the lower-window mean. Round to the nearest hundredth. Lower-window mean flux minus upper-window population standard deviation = 2.57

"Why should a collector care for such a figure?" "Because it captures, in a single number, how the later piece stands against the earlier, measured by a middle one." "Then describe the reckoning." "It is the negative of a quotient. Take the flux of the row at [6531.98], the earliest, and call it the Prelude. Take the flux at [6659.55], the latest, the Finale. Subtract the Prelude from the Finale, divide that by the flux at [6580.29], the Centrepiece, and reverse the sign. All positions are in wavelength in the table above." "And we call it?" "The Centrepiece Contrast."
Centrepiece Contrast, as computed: -0.1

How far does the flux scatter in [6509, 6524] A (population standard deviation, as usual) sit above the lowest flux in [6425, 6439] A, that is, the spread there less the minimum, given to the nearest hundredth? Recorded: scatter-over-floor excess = -2.25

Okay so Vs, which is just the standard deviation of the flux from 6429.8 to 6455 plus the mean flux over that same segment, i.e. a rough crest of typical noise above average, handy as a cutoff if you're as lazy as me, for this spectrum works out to 2.97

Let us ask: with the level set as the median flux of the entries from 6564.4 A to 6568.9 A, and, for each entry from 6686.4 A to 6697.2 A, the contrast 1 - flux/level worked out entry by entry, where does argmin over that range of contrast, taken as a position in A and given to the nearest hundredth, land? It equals 6691.83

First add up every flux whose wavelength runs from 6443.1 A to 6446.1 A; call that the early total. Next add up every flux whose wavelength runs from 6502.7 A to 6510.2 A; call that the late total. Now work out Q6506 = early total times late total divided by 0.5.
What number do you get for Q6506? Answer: 144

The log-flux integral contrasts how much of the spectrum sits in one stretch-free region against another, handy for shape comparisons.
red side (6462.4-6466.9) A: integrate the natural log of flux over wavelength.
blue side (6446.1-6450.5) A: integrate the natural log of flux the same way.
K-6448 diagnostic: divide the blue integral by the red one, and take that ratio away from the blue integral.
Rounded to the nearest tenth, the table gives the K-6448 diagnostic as 3.2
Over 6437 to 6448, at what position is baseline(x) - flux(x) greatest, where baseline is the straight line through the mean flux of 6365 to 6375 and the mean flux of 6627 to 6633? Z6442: 6442.36 A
